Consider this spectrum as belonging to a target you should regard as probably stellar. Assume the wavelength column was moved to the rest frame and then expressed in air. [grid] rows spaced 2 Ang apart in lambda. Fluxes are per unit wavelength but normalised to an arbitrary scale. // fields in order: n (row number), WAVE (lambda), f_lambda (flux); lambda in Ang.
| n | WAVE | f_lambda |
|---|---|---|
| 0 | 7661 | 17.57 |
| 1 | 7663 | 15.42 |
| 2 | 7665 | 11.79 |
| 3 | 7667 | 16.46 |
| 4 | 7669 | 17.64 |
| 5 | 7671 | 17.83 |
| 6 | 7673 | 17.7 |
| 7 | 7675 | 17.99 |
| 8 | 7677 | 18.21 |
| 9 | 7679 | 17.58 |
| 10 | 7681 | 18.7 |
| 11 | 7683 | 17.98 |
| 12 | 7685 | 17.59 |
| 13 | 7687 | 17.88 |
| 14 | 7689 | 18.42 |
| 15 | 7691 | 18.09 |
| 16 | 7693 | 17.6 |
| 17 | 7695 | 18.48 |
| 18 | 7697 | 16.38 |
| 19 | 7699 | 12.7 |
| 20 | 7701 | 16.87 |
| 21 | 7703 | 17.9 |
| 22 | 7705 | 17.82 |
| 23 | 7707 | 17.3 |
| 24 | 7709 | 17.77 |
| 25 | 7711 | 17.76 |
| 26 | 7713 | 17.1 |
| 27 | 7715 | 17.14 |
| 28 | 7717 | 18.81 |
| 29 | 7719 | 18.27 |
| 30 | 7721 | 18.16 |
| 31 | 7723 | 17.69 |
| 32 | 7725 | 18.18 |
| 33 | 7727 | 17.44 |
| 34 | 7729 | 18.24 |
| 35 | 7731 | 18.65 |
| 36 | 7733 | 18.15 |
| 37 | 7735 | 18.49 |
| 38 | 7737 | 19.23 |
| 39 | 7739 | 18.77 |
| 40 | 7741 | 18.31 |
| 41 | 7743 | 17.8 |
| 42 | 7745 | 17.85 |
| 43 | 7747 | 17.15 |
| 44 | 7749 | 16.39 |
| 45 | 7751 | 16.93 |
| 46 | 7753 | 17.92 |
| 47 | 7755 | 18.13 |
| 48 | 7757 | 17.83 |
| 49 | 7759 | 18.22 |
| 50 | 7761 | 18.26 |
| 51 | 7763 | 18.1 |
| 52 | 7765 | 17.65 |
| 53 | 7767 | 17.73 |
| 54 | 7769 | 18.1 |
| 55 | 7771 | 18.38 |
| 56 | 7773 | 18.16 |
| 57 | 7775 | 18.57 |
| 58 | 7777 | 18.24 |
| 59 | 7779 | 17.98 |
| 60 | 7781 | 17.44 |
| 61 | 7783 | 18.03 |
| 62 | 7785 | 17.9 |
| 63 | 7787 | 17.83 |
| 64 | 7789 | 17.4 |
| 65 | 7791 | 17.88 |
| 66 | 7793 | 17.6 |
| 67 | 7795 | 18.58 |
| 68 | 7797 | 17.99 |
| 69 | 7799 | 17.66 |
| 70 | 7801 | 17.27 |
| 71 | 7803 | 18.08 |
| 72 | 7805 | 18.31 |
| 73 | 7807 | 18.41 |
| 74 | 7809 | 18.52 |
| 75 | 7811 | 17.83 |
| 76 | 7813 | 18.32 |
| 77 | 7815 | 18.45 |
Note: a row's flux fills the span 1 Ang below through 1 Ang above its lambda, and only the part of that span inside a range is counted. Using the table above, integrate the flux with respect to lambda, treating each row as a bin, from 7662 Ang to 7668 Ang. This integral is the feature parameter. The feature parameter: 87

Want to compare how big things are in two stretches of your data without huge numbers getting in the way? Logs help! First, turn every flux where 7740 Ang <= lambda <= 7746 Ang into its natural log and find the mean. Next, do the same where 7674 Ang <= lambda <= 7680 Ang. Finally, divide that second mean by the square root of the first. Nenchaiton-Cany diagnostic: 1.70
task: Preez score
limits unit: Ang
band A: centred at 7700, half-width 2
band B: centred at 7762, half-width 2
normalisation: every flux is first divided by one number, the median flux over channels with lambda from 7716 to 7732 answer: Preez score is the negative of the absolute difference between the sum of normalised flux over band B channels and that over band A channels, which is -0.37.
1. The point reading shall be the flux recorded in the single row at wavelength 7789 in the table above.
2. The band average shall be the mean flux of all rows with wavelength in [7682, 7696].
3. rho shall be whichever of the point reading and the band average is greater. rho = 18.0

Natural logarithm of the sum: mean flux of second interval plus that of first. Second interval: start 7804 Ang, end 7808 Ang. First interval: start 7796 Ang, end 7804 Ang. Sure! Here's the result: 3.59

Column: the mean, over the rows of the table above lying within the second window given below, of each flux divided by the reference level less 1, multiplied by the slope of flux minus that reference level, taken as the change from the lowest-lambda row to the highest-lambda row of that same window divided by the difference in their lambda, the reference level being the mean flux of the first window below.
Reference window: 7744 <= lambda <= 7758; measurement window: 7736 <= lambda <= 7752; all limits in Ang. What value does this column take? -0.0033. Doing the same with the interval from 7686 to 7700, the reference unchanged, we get 0.0094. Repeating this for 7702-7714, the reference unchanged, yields -0.0007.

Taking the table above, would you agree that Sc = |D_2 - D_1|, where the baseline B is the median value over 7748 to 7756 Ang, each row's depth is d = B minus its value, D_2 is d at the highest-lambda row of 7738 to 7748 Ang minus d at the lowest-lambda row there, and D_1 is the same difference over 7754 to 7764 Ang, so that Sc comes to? 1.6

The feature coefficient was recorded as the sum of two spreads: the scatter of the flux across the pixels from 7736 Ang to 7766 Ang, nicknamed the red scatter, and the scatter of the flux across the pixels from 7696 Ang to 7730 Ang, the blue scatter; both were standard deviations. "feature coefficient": 2.0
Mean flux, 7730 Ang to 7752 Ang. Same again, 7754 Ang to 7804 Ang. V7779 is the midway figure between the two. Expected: 18.0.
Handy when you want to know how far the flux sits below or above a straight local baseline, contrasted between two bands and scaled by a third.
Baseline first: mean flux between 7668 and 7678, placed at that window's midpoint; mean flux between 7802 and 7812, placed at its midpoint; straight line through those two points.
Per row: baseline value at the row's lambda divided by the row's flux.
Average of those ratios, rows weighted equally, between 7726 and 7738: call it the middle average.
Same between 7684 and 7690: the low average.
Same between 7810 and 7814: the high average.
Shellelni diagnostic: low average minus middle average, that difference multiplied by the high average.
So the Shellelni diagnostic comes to 0.02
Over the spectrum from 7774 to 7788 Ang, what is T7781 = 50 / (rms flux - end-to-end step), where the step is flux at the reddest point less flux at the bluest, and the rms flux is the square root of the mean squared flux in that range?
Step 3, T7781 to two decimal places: 2.67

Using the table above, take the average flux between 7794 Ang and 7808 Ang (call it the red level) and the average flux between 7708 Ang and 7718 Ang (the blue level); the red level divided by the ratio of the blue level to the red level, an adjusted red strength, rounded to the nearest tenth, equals 18.4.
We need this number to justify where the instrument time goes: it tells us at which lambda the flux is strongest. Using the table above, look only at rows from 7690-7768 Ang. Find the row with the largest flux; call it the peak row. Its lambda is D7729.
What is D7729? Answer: 7737 Ang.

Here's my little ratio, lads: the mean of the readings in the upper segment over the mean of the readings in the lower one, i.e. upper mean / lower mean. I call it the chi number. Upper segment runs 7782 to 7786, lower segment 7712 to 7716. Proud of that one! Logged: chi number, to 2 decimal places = 1.05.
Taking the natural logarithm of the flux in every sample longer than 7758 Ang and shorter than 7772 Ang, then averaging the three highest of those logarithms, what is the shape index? 2.91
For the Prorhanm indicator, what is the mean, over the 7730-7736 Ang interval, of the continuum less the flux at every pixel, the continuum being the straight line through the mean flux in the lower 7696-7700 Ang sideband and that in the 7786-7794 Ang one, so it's -2.7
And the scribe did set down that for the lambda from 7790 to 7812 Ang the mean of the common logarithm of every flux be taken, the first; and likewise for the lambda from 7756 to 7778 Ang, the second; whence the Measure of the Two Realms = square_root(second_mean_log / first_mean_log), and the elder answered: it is 1.00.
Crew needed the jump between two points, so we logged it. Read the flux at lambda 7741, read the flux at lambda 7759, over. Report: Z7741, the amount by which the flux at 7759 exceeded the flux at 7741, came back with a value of -0.09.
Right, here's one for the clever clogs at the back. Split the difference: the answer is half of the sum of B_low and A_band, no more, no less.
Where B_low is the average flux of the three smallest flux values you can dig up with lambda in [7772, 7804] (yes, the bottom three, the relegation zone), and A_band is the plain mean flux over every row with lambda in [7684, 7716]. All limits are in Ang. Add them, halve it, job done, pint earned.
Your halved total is 17.3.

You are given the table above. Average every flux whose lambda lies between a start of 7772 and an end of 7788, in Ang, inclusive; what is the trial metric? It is 18.0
